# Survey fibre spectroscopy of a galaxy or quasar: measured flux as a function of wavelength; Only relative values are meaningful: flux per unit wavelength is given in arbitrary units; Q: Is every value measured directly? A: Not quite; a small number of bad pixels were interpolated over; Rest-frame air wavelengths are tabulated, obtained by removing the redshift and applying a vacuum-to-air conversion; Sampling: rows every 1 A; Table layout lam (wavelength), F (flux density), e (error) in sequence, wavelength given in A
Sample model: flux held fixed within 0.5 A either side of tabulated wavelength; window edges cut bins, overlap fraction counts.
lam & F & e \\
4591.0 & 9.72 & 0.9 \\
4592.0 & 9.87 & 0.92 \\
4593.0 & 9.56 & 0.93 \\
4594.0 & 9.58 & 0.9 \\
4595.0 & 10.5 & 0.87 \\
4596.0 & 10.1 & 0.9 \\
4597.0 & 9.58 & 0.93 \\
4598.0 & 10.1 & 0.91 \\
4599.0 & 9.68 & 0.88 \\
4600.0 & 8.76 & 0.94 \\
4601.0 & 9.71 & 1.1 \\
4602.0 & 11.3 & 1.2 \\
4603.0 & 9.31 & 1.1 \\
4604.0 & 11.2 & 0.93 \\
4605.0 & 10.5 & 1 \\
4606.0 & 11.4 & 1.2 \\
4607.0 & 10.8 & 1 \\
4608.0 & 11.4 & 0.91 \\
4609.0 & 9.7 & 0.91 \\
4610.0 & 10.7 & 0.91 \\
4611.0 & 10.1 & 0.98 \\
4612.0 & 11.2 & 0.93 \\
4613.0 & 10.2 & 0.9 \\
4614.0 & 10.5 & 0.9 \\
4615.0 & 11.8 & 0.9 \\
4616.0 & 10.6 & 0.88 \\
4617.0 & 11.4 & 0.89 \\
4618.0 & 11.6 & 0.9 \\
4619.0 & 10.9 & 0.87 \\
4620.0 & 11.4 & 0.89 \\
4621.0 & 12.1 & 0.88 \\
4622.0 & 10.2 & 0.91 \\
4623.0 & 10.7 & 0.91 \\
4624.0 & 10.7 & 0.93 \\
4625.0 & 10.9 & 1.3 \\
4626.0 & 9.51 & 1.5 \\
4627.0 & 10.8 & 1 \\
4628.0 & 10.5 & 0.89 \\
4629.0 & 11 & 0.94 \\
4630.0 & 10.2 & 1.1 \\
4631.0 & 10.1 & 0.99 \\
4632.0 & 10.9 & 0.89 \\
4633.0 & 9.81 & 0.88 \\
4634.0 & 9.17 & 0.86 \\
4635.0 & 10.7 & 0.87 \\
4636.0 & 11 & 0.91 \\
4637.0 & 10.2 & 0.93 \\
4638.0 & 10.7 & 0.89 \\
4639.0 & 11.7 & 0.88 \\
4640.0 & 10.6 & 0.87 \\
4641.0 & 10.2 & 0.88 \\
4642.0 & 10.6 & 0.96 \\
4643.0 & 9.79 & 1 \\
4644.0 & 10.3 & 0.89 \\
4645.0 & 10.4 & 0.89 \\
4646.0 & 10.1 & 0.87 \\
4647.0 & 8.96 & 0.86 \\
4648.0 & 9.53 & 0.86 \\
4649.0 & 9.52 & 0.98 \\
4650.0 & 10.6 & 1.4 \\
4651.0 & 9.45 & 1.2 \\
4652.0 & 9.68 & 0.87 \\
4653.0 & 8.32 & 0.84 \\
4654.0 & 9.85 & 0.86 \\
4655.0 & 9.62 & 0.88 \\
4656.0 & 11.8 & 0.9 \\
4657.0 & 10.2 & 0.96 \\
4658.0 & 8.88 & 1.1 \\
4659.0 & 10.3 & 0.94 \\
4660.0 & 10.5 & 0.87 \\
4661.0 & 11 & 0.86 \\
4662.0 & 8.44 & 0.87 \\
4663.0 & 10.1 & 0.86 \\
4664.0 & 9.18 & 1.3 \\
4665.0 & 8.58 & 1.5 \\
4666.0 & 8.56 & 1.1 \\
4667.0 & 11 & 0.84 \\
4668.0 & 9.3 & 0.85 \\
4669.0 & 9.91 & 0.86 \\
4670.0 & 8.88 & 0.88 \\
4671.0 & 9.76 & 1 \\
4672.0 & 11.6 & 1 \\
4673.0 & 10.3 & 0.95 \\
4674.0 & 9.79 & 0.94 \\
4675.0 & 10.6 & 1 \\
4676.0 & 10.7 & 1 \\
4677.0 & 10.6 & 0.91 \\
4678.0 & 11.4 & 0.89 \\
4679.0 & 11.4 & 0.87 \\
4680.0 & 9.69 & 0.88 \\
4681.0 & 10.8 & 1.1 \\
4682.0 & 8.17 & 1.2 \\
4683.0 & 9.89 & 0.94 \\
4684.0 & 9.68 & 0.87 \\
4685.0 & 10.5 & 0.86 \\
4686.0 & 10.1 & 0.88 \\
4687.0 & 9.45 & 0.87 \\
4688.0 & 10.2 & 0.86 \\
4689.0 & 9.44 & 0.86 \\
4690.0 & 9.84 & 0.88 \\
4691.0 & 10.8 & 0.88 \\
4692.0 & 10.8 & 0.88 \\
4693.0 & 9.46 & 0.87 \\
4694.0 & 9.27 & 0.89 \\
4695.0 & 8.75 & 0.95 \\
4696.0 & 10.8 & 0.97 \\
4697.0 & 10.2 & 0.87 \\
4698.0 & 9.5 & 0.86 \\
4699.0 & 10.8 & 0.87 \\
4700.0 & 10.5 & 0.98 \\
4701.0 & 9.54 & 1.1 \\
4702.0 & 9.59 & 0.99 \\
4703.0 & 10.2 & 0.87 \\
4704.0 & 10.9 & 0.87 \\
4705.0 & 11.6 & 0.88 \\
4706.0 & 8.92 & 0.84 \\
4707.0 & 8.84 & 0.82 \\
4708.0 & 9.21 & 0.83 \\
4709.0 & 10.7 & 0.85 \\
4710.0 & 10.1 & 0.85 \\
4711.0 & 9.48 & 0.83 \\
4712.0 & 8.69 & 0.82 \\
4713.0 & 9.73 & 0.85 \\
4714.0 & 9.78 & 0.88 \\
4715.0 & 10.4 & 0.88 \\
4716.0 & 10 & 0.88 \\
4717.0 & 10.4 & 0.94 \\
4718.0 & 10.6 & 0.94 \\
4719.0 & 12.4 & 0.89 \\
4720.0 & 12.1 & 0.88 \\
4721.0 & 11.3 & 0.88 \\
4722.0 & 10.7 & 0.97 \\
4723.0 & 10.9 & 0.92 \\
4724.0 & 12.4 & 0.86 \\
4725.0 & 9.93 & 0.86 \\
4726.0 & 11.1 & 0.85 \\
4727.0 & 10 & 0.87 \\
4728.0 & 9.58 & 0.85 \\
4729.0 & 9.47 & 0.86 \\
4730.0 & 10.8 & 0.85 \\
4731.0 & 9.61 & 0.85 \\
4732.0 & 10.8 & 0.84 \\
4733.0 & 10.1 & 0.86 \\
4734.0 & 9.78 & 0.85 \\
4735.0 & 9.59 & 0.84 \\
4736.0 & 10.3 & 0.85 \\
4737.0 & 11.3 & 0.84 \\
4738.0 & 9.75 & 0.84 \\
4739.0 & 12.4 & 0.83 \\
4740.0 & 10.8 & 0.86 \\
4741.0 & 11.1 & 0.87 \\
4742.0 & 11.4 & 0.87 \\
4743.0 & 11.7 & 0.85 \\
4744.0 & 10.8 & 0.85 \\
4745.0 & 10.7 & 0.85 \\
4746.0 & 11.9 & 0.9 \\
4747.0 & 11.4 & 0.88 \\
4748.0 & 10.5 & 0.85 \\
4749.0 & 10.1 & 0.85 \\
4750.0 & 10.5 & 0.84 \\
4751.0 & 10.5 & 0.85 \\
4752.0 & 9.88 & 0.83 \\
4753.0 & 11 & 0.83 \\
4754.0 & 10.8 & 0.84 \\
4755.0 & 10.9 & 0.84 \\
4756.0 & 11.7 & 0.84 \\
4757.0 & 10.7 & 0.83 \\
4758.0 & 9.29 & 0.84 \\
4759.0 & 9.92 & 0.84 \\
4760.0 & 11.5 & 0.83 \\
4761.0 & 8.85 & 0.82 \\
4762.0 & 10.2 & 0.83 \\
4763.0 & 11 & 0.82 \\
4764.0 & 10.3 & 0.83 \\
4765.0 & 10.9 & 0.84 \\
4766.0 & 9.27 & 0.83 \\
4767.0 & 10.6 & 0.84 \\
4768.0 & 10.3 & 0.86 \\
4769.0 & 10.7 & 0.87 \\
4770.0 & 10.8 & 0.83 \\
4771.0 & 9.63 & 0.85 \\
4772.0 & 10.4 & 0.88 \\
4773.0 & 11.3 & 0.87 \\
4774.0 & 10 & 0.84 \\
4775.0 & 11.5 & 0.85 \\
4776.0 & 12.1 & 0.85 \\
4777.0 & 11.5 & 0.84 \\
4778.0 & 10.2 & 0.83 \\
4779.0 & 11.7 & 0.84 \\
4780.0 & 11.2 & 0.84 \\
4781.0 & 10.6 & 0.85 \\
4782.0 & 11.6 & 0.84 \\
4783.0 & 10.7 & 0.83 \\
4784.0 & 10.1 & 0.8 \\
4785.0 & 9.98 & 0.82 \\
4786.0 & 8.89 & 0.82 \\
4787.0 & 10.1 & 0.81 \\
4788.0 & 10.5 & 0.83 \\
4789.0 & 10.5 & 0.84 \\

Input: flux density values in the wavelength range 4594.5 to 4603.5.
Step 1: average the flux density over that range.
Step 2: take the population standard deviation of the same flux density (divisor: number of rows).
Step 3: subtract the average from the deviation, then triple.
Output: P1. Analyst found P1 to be -27.6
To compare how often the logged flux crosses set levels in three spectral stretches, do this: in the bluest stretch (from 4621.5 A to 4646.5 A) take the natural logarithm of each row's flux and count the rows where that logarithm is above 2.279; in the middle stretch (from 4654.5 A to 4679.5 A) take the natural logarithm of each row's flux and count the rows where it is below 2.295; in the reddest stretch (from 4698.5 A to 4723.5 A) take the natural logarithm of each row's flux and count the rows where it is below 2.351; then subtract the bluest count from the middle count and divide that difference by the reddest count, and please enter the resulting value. -0.86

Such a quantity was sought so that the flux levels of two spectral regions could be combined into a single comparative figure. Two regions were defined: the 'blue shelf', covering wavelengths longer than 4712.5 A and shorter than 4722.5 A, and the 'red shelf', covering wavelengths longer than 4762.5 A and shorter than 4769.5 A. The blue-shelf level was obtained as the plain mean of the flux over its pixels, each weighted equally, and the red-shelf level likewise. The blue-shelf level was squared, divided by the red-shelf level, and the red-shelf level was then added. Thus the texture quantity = 21.5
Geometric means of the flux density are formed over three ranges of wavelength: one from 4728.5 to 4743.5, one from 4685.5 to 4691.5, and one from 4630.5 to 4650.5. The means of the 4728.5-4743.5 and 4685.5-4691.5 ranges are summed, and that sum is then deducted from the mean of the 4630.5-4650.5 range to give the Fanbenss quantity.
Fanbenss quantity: -10.3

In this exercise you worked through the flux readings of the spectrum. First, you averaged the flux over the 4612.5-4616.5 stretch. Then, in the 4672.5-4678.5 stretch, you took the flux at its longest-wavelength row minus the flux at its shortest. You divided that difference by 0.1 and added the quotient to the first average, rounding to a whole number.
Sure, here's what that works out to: 22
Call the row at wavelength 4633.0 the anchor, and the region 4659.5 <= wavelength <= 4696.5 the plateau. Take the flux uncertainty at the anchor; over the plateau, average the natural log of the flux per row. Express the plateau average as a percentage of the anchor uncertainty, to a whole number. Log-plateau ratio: 261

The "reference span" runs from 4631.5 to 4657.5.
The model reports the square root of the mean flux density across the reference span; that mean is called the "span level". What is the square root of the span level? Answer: 3.18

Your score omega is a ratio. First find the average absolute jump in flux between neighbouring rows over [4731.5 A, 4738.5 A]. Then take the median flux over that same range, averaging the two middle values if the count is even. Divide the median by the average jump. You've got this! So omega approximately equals 14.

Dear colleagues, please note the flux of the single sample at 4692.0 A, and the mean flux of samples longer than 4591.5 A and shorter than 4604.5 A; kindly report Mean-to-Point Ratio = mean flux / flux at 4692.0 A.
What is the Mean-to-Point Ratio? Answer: 0.921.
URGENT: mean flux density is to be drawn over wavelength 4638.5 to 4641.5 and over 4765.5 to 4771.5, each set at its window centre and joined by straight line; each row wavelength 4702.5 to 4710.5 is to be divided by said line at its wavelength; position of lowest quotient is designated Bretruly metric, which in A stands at 4707.0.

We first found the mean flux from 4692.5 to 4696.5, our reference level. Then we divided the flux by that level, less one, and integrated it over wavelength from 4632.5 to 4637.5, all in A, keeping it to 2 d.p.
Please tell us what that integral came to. 0.32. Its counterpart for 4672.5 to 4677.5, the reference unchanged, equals 0.43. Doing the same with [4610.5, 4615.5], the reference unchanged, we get 0.62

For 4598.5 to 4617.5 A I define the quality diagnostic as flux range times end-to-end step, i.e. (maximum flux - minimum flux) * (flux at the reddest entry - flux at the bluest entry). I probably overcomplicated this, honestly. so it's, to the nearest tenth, 5.2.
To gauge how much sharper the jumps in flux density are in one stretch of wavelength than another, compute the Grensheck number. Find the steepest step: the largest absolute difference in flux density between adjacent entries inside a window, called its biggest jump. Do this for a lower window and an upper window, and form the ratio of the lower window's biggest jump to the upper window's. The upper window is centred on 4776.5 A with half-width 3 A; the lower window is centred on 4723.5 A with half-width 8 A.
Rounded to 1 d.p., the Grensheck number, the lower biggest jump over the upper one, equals 1.6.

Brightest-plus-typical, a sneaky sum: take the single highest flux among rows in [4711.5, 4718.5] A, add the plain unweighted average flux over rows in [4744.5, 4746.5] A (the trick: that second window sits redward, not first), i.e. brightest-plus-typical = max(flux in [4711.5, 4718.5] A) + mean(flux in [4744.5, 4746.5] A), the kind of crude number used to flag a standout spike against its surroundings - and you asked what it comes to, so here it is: 21.9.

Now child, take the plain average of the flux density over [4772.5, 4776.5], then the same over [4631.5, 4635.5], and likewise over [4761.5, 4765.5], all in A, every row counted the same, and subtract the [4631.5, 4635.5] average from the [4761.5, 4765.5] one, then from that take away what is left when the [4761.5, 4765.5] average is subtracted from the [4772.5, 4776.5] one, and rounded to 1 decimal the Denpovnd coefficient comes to -0.2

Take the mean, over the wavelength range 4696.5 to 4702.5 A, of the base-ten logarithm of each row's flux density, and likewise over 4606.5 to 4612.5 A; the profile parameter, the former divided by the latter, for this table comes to 0.97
